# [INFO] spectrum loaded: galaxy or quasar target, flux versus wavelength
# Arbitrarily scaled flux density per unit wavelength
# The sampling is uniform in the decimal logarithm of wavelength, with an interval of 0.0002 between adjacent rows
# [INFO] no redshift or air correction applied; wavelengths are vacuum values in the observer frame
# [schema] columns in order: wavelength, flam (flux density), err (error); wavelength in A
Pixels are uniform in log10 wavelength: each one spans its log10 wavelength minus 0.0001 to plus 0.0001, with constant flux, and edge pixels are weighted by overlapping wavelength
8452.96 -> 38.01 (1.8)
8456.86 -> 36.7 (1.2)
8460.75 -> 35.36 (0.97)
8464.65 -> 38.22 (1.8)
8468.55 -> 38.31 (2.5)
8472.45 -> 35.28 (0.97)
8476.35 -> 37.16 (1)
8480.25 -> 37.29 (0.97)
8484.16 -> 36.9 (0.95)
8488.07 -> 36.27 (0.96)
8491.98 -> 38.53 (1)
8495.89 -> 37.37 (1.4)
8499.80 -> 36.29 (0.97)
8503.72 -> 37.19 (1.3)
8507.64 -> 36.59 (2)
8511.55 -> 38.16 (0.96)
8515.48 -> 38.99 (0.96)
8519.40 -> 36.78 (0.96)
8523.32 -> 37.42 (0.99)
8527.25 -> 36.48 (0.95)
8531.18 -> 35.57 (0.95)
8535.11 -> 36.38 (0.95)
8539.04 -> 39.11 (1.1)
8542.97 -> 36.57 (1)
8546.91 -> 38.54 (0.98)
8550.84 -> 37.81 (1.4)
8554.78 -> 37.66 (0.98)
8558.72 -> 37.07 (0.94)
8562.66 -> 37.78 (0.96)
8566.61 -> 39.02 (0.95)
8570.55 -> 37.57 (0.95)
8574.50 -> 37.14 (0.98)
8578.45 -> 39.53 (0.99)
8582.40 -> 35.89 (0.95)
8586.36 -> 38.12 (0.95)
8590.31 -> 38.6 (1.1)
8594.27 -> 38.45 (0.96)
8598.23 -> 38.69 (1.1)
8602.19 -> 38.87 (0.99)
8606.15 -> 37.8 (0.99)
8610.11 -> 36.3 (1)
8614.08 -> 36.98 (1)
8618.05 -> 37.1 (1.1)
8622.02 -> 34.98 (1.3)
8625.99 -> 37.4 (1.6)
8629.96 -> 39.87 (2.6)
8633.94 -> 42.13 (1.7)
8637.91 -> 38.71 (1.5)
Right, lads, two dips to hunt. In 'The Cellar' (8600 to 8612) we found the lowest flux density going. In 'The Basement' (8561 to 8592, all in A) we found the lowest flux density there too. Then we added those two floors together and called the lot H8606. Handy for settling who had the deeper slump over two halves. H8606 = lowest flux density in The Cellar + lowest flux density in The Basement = 72.2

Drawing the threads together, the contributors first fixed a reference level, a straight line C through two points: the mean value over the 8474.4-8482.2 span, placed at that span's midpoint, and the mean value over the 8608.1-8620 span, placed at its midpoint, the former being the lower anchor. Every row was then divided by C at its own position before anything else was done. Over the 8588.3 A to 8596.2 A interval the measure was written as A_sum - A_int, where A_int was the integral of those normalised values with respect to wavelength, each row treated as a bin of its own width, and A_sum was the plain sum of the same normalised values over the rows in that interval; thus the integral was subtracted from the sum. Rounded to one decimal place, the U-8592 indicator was -6.2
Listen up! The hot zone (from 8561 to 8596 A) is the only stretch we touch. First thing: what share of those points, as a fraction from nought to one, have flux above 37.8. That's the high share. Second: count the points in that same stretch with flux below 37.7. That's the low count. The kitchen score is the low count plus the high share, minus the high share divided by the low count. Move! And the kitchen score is 3.4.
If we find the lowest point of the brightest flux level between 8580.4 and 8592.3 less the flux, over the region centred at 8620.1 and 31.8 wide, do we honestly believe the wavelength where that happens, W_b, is 8633.94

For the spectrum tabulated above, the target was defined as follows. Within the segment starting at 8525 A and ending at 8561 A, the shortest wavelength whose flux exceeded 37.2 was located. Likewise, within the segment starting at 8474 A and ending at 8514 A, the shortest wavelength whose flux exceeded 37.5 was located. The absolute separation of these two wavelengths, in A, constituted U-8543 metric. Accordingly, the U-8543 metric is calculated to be 47.1 A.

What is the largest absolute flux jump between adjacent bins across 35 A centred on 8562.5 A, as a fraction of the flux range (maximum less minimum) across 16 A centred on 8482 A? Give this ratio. 2.34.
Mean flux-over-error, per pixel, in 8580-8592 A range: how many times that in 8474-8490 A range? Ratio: 0.99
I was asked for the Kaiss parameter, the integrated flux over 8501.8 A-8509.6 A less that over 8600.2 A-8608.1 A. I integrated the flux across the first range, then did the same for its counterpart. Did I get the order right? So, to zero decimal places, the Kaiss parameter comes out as -15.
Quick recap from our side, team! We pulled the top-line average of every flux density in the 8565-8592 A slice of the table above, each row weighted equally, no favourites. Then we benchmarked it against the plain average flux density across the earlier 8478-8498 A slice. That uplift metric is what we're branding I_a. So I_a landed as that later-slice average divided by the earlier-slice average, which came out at 1.019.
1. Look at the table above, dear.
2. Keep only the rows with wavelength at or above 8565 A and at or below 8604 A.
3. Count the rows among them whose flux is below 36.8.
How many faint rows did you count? 1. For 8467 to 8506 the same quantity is 3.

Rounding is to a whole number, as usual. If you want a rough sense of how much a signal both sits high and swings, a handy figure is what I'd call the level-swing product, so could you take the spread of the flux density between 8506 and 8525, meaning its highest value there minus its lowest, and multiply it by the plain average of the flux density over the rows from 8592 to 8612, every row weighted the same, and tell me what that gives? 91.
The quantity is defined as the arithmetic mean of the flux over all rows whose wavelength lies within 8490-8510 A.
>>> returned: 37.2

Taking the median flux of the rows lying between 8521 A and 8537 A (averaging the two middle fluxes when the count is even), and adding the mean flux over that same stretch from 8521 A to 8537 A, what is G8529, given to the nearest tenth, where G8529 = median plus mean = 72.9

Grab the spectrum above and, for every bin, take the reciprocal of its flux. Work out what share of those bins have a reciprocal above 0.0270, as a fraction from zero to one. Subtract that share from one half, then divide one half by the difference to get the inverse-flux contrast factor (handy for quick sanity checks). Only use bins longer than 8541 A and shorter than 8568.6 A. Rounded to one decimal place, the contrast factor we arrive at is 1.4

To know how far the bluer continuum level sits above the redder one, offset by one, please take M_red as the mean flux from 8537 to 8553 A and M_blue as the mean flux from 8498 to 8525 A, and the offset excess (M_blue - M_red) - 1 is -1.66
